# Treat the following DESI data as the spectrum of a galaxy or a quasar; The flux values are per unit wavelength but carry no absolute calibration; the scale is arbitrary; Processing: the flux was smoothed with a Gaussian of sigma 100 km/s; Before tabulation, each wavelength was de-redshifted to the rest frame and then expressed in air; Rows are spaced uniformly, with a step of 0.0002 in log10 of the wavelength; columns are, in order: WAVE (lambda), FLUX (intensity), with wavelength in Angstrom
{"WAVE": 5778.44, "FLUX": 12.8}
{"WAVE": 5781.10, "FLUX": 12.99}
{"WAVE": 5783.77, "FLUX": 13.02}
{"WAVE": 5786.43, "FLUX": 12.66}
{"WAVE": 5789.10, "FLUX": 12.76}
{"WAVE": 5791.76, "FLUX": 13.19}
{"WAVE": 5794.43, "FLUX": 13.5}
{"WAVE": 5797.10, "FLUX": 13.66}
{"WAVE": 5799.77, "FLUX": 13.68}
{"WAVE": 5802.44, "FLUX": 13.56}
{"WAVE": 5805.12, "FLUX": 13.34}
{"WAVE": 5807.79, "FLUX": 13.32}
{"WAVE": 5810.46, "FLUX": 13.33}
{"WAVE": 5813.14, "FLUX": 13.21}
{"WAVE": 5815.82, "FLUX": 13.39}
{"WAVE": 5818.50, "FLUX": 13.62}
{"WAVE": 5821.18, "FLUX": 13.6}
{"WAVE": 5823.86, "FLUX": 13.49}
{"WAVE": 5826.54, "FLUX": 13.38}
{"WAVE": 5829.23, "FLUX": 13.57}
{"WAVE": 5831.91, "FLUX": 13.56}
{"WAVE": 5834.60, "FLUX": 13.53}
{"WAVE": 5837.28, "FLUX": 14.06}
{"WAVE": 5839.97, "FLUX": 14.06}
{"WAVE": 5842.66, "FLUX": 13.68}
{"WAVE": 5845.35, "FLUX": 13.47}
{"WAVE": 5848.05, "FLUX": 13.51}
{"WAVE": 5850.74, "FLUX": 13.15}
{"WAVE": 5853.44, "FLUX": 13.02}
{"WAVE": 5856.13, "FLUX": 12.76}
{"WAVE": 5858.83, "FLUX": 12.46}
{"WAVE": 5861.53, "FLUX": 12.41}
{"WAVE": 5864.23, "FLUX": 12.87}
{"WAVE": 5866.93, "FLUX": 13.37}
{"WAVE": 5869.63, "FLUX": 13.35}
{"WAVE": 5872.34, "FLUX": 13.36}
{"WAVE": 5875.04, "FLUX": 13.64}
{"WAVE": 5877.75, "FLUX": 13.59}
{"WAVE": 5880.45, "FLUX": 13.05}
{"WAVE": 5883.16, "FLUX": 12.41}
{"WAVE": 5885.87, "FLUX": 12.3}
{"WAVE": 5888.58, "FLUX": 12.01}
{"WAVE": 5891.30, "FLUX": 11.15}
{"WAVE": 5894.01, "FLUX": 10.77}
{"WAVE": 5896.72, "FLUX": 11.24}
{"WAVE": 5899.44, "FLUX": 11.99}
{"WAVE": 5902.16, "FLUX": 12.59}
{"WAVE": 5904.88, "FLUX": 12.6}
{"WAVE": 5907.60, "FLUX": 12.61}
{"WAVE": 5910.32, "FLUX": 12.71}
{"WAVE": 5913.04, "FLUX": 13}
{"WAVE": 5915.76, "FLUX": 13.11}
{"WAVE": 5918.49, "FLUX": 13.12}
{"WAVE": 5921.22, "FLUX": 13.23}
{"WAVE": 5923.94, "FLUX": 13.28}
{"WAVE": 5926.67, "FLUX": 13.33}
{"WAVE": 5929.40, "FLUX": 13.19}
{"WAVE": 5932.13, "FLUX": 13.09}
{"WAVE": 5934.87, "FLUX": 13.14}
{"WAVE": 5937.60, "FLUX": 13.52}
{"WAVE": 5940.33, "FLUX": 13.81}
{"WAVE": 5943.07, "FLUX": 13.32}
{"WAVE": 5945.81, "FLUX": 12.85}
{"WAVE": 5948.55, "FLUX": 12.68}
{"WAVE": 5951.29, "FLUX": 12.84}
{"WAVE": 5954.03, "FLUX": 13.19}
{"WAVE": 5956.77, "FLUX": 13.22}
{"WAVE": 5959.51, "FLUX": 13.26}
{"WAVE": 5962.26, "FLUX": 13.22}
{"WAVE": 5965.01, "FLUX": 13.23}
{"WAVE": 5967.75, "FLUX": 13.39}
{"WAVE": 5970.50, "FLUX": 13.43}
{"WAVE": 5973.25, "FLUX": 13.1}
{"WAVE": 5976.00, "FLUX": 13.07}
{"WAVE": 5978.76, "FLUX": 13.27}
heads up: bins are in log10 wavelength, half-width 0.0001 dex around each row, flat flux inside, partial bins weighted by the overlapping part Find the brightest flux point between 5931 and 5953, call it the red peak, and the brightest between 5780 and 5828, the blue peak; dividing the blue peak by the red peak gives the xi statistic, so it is 0.991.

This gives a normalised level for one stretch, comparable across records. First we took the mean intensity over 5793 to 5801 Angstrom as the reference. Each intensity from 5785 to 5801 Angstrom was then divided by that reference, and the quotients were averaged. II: 0.97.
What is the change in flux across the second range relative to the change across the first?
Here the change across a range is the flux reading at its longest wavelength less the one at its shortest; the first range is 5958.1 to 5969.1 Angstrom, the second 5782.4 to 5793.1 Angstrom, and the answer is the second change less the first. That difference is 0.0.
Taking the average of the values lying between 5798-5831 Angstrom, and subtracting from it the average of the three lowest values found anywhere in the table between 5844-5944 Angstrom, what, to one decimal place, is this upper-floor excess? 2.4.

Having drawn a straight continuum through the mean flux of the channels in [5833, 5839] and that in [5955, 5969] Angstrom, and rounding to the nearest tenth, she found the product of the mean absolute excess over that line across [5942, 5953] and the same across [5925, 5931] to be 0.1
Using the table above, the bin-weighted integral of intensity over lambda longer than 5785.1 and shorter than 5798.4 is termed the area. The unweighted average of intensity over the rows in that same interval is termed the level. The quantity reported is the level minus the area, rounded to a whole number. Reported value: -162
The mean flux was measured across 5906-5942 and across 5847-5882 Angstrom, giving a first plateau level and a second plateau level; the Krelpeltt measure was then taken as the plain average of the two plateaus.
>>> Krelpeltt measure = 13.1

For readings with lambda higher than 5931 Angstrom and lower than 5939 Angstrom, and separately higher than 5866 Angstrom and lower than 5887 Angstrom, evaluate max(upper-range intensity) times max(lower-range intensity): 184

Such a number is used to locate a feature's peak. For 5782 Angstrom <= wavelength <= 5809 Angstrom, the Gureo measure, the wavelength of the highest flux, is 5799.77 Angstrom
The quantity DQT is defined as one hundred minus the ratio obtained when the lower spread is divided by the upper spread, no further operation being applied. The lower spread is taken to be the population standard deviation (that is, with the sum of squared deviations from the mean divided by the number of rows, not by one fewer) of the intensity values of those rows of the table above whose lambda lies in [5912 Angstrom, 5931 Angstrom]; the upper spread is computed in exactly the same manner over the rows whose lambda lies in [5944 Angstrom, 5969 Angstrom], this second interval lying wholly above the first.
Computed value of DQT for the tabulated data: 99.5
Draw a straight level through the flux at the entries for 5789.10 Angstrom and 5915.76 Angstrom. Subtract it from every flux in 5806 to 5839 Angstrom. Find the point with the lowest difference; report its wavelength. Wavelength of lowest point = 5813.14 Angstrom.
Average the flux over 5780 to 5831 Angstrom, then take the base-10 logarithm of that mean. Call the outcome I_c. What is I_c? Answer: 1.12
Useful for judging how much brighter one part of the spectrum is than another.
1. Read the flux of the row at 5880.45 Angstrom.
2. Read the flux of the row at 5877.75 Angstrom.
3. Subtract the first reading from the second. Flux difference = 0.5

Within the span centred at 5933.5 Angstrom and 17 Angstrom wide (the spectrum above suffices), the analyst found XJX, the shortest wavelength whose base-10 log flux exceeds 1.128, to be 5937.60 Angstrom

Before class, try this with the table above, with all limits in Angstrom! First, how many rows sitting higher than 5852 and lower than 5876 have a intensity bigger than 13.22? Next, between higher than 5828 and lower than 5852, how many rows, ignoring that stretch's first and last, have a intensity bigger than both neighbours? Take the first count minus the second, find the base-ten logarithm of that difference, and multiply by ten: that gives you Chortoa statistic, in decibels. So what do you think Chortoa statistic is 5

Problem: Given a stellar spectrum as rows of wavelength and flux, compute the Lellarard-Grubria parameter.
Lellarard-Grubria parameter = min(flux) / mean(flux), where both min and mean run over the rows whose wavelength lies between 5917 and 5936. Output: 0.992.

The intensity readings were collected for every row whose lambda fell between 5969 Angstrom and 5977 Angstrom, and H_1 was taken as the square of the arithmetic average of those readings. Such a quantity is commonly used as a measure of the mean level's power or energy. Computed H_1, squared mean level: 174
